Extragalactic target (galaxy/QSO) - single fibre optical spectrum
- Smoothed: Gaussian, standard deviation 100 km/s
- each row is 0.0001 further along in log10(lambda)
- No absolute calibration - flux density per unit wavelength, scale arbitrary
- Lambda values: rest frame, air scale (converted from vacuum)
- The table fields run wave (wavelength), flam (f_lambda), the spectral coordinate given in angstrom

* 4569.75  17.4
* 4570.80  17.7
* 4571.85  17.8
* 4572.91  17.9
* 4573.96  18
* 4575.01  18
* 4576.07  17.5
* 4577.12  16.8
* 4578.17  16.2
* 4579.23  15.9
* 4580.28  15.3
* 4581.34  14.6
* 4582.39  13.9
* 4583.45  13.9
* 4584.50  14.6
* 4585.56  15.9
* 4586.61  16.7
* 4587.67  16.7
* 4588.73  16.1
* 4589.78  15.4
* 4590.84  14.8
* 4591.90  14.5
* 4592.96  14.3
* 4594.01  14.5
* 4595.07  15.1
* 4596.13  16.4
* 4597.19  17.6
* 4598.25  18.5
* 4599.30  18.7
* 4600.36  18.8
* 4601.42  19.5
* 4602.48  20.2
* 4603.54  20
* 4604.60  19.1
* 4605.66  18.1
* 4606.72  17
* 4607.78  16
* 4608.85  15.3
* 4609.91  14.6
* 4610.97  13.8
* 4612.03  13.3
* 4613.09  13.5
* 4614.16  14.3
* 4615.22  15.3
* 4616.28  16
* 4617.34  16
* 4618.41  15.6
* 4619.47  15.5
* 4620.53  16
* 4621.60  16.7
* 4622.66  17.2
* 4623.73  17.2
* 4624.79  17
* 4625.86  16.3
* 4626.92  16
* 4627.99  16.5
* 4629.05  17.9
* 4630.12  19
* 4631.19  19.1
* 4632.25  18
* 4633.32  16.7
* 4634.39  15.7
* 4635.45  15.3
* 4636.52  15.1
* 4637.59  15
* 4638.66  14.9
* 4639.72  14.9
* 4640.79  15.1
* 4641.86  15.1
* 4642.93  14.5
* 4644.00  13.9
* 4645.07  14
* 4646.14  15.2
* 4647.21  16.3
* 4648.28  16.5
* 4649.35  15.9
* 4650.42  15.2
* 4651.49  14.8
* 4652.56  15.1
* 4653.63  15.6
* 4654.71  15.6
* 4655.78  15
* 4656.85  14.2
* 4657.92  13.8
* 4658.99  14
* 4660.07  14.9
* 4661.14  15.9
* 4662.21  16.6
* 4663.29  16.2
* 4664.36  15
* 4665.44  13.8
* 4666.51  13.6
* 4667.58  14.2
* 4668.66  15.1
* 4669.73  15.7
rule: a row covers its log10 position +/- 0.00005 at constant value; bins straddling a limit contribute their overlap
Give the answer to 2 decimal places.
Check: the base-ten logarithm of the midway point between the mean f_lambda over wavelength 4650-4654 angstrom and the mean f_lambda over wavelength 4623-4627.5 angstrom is 1.20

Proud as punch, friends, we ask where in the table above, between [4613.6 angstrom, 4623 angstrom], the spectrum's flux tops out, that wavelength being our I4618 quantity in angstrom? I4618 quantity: 4622.66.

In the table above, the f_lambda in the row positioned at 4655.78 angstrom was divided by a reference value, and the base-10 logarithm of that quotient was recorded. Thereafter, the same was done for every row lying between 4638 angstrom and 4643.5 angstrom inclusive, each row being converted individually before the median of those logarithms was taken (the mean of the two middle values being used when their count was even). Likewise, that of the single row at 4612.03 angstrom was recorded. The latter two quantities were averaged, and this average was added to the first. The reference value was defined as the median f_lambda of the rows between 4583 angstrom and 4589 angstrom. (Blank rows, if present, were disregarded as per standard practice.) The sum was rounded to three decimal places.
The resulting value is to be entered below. -0.084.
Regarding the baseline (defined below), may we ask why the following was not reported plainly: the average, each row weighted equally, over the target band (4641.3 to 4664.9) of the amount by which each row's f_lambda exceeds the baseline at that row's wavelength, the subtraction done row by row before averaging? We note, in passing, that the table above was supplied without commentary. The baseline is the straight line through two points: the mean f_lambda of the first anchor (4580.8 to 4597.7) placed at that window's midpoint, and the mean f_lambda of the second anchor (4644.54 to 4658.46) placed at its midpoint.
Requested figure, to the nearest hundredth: -0.02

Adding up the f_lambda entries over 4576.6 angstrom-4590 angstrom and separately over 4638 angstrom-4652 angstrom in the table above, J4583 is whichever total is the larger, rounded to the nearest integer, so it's 202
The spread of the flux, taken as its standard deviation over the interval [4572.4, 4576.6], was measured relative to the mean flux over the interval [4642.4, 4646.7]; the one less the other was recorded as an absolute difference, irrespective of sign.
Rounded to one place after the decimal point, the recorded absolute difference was 14.2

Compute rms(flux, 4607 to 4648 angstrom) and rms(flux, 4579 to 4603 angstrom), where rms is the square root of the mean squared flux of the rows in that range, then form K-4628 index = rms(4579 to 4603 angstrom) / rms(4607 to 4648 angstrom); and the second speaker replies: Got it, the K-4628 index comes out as 1.03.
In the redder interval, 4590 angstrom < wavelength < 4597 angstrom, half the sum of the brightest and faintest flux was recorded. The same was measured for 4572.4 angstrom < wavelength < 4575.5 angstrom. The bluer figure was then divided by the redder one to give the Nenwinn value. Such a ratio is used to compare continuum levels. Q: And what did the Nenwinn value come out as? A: 1.17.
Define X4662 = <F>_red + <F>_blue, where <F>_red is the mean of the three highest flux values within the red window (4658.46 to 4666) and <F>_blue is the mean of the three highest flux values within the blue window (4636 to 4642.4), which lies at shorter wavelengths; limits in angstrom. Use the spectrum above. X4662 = 31.3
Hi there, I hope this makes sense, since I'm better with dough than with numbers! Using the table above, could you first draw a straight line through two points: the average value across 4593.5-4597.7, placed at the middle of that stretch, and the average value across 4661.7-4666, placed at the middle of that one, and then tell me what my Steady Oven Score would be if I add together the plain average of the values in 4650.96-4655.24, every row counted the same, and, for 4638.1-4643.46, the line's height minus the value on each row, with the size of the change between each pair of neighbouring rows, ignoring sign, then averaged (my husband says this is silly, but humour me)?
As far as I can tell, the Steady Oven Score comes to 15.5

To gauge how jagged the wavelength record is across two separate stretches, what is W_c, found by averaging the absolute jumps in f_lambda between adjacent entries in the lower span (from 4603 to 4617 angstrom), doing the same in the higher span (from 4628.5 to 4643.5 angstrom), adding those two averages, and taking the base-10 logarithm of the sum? 0.100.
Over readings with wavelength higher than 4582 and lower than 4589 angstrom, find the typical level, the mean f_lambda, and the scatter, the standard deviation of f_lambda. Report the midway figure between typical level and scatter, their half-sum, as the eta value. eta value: 8.3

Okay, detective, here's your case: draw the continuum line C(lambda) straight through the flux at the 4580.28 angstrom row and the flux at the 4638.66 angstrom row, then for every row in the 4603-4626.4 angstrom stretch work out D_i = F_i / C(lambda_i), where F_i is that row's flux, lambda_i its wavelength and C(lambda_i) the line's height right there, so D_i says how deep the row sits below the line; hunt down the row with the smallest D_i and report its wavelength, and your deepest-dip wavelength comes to 4612.03 angstrom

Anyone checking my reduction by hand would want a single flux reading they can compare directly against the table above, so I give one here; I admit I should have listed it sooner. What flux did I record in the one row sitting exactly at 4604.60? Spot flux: 19.1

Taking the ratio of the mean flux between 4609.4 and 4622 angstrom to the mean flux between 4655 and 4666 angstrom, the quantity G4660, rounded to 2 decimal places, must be 1.01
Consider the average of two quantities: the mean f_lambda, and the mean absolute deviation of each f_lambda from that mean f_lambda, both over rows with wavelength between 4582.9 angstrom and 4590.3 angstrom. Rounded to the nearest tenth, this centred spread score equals 8.2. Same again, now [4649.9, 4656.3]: 7.7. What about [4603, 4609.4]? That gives 9.5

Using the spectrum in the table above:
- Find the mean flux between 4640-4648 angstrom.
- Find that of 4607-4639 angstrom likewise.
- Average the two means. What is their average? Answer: 15.4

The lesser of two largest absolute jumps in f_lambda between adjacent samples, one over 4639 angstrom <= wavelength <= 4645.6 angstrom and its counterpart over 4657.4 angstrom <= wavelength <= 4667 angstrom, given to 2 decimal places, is 0.60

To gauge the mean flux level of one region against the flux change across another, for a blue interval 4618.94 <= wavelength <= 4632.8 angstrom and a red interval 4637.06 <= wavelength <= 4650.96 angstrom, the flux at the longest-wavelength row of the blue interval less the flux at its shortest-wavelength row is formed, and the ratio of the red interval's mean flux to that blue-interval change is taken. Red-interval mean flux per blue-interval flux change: 6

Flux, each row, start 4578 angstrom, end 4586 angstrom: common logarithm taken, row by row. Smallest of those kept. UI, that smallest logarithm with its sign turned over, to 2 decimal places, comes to -1.14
